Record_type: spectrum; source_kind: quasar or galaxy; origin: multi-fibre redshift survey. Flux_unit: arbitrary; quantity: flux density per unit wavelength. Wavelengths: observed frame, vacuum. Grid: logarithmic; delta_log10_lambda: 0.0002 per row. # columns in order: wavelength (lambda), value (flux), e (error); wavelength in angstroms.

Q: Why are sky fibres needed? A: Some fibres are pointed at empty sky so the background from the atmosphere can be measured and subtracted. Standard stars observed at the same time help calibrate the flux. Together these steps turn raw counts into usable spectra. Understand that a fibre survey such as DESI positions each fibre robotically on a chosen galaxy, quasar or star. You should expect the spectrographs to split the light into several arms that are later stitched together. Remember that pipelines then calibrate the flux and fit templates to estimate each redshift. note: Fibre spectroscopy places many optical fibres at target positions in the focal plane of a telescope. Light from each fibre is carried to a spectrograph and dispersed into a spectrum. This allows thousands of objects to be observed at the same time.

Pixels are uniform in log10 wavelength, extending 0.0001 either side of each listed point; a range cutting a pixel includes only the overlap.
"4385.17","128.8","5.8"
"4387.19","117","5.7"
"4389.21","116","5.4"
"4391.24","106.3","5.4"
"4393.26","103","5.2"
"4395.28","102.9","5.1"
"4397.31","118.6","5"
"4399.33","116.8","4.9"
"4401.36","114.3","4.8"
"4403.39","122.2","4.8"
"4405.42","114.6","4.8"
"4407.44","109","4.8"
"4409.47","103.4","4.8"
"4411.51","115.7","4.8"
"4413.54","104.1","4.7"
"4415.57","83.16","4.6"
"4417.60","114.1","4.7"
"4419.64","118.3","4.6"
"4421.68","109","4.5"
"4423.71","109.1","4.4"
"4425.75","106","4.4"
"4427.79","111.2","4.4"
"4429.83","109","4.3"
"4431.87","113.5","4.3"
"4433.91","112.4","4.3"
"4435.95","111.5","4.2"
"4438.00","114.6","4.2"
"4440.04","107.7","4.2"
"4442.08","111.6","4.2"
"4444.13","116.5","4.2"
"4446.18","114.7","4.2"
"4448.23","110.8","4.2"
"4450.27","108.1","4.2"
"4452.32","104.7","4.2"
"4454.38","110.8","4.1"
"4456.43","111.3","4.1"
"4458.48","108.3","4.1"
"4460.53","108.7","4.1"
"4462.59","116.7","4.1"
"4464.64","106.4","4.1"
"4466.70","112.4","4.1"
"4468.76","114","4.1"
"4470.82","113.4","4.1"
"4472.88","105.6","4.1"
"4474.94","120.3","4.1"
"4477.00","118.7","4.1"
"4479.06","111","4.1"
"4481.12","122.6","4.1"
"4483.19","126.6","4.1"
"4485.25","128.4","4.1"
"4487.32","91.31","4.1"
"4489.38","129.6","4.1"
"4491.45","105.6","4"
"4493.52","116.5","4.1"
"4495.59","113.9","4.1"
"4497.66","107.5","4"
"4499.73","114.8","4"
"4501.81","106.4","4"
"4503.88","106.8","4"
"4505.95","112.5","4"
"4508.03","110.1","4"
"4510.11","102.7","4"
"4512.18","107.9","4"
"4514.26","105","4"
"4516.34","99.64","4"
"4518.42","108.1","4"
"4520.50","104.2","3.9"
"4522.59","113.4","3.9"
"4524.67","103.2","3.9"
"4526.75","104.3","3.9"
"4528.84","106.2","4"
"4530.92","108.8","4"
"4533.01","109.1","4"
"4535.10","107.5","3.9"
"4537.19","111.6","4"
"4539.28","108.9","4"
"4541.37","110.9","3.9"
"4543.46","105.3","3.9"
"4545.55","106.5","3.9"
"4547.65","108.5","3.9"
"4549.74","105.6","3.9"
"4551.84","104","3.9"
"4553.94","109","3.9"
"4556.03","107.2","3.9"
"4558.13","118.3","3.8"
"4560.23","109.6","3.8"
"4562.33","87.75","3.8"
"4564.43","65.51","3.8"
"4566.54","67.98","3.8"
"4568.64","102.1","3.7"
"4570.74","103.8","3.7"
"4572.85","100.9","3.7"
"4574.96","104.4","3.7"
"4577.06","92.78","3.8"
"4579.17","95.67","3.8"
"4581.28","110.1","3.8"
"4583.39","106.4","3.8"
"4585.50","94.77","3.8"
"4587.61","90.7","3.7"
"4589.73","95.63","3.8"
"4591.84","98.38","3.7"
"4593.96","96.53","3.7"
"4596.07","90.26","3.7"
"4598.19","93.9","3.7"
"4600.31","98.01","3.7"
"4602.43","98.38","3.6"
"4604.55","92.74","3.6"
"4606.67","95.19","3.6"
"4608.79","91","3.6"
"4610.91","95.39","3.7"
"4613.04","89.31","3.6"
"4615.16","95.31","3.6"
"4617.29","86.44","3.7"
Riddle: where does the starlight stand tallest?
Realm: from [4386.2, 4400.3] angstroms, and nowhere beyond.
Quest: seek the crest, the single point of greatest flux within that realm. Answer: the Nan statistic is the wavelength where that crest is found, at 4397.31 angstroms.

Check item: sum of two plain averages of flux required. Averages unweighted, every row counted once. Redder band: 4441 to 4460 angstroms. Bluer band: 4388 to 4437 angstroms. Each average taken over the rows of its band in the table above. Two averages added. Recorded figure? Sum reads 221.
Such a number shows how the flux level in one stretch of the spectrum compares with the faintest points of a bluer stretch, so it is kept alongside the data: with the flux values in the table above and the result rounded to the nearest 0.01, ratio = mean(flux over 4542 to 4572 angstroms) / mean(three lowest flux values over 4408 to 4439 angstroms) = 1.03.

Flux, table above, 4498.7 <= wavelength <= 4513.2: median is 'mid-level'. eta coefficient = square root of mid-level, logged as 10.4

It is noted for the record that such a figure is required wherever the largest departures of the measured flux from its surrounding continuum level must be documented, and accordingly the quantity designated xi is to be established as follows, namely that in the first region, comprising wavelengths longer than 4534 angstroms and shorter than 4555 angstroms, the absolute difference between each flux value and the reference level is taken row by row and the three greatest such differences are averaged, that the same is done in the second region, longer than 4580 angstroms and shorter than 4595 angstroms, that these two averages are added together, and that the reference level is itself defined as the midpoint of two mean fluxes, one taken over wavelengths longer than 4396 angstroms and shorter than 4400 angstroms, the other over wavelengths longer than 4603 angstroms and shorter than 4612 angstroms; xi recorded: 17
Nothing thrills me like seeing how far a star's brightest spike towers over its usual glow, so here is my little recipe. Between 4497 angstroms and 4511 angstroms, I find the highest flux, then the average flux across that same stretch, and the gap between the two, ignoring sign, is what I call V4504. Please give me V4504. 6.1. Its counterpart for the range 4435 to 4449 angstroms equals 4.0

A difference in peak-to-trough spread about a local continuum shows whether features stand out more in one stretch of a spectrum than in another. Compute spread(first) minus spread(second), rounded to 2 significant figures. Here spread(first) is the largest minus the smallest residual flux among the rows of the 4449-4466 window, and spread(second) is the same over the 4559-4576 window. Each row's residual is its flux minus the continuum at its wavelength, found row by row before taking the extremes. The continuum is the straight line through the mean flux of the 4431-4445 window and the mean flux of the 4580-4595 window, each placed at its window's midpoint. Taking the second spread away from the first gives -31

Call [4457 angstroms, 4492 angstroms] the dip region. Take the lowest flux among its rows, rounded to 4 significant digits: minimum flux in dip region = 91.31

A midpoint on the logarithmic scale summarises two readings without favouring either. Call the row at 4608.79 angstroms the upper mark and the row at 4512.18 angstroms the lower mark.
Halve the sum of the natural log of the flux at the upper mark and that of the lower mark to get 4.60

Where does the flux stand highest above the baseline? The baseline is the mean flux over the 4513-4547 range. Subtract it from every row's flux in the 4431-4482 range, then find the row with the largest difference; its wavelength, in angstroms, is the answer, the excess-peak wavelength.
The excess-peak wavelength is 4481.12 angstroms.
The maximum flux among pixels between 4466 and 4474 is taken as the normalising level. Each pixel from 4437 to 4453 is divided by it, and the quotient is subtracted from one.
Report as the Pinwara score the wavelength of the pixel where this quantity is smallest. 4444.13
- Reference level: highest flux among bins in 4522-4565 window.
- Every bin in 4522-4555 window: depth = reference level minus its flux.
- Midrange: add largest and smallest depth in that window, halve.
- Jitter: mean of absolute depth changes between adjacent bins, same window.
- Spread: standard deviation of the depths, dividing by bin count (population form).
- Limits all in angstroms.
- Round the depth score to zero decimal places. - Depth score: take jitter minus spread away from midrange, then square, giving 96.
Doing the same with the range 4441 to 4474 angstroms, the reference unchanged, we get 51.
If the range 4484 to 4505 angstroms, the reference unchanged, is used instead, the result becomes 13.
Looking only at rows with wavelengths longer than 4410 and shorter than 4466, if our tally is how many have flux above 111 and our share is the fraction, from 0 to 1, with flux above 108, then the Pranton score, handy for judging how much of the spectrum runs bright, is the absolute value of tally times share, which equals 10.1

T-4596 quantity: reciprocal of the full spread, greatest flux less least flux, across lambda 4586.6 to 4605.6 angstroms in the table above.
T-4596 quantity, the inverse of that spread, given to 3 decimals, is 0.123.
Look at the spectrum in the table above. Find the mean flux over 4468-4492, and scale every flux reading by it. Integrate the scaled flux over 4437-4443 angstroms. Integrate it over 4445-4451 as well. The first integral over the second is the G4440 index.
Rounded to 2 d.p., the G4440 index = 1.00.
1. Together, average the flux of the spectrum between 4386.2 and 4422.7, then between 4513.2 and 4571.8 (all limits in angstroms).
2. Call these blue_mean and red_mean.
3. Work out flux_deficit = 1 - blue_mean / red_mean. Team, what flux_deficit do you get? -0.066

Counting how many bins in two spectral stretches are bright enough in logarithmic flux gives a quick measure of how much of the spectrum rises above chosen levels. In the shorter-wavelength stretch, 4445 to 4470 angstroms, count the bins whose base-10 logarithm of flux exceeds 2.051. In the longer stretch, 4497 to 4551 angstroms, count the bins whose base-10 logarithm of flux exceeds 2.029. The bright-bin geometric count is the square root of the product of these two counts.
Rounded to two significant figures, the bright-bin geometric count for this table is 6.5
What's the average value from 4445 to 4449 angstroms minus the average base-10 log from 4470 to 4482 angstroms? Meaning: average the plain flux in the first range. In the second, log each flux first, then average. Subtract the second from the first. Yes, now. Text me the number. 111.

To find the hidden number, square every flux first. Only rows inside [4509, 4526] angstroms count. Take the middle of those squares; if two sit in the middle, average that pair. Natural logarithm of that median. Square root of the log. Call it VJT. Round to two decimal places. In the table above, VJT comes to 3.05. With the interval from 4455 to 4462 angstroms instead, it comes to 3.06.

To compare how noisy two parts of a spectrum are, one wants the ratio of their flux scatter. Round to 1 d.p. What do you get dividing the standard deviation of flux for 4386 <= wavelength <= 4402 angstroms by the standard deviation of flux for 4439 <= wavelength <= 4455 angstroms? 1.7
